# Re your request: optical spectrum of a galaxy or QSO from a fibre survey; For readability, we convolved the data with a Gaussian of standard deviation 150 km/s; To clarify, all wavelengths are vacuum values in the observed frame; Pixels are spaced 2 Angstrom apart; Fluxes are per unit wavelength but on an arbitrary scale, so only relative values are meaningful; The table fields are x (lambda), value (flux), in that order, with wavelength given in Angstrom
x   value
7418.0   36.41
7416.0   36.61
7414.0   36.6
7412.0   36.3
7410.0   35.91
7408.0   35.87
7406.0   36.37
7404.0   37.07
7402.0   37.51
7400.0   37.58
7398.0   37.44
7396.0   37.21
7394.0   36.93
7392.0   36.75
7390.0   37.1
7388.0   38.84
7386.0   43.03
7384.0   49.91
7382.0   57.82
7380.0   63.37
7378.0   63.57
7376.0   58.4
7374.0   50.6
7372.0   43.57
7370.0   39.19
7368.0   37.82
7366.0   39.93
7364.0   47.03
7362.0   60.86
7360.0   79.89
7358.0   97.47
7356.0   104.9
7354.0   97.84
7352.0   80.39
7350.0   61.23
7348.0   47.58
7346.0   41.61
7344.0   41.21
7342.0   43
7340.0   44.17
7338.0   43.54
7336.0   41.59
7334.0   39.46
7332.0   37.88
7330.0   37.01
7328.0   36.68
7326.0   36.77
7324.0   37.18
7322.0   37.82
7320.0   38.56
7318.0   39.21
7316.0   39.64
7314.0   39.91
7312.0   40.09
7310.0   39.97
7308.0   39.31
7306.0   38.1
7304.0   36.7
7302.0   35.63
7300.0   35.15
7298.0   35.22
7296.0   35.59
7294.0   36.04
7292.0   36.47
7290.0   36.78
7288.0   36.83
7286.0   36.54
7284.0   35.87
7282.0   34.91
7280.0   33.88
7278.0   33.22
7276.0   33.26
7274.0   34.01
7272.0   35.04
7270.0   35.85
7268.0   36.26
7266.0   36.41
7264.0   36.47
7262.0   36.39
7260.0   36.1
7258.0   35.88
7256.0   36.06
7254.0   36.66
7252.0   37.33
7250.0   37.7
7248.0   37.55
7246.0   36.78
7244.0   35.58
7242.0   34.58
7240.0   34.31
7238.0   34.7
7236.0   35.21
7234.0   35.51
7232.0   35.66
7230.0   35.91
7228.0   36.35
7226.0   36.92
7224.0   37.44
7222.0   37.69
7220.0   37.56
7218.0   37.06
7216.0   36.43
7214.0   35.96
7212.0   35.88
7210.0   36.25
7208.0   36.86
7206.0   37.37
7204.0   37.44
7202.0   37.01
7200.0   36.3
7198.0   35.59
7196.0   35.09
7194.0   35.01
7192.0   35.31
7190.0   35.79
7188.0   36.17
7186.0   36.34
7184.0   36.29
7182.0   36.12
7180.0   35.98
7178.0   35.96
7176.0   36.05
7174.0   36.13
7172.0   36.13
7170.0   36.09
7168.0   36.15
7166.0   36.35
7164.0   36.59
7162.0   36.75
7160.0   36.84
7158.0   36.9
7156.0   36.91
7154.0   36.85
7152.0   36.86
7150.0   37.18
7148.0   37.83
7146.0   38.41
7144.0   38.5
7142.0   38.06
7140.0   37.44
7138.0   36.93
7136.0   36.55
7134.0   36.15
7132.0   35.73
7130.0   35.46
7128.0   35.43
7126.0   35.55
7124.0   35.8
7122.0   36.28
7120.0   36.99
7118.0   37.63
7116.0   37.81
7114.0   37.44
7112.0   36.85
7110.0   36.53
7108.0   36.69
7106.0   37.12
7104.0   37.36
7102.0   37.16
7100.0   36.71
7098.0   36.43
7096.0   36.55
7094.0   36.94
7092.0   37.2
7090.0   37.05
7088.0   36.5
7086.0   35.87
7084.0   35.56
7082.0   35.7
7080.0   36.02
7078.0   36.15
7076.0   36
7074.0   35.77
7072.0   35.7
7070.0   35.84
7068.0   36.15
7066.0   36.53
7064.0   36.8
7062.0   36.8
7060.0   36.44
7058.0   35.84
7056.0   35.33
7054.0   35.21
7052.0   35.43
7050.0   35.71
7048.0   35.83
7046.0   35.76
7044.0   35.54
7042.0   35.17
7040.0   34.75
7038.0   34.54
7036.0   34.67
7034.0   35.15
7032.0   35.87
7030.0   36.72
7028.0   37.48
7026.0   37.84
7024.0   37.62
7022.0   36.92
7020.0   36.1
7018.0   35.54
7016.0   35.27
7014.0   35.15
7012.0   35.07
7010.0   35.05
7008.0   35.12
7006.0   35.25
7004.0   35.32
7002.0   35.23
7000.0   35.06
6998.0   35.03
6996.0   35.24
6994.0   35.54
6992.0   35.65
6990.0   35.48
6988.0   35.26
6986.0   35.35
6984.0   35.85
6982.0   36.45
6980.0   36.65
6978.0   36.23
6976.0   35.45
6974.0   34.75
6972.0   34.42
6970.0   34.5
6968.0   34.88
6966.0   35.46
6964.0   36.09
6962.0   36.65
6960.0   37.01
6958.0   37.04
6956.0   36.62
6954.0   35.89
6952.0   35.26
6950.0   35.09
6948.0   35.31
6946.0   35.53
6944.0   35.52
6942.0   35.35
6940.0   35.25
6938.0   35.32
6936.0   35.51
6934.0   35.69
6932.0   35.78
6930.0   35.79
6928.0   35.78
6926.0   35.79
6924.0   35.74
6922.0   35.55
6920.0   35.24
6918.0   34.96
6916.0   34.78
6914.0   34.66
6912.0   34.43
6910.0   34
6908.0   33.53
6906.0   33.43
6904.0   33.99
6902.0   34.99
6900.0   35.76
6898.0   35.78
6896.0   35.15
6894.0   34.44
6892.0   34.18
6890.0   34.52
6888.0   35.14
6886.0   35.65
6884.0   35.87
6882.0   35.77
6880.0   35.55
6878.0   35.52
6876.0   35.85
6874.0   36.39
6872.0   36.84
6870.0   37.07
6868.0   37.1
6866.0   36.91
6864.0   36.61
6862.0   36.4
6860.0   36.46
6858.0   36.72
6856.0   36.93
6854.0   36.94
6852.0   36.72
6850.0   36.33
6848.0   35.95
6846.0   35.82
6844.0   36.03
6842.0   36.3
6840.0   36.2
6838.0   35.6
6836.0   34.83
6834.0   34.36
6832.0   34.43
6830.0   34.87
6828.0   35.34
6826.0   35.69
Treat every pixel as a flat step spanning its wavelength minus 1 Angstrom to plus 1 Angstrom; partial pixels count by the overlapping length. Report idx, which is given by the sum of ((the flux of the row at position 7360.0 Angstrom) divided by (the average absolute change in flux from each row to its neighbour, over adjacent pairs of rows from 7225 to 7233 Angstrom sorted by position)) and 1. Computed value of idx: 191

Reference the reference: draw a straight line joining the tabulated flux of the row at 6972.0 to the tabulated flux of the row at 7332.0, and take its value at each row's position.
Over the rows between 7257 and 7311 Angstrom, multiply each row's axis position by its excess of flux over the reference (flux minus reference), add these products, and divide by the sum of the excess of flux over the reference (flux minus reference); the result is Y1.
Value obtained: 7278.5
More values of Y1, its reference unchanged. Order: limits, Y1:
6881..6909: 6890.9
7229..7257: 7238.9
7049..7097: 7075.8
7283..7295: 7289.0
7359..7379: 7368.0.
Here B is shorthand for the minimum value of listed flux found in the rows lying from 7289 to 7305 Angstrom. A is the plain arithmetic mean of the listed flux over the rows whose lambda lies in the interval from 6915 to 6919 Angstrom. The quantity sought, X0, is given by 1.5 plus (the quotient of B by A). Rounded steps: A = 35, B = 35.15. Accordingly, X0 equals 2.51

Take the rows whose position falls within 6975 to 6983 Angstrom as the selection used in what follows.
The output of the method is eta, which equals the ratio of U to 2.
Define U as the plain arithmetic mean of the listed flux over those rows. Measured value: 18.1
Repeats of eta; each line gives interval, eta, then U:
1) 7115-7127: 18.3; 36.7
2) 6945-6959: 17.9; 35.8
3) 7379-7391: 24.2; 48.3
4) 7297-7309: 18.3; 36.7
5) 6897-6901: 17.9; 35.8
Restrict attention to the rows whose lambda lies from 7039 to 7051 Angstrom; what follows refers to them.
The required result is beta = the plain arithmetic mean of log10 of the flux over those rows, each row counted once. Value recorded 1.55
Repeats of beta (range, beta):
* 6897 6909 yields 1.54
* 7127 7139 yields 1.56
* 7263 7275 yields 1.55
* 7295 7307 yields 1.56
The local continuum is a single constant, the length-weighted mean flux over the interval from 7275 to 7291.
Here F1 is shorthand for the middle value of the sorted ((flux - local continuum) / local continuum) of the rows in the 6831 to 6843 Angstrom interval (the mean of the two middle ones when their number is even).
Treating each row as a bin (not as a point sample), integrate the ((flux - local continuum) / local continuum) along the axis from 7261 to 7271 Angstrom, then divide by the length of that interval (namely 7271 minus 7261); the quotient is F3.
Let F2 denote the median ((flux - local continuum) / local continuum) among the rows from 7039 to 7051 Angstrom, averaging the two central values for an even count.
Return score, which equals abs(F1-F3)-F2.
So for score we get 0.02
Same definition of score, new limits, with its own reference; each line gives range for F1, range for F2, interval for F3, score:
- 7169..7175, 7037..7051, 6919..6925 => 0.01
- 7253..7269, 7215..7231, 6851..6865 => -0.04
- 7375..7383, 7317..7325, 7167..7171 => 0.62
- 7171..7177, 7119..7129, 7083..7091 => -0.01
